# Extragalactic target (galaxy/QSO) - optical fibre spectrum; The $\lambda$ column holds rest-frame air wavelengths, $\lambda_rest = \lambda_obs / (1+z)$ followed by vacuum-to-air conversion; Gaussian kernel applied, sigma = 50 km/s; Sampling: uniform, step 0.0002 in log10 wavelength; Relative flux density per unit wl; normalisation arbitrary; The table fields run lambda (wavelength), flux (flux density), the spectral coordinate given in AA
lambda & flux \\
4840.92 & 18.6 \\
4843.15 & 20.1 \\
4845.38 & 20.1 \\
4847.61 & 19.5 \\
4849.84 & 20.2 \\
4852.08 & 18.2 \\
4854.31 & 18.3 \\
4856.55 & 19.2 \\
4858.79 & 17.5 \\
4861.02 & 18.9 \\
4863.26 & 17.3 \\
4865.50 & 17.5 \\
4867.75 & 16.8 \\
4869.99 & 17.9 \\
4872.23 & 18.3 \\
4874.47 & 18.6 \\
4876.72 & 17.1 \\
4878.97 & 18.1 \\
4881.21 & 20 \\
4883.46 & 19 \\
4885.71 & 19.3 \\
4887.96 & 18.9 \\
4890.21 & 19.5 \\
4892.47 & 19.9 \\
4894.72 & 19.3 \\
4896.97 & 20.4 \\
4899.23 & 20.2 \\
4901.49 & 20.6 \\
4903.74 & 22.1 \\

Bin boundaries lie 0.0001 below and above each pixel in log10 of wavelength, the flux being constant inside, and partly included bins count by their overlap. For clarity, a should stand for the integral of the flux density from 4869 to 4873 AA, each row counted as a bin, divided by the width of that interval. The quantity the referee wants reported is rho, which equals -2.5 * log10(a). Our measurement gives -3.14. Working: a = 18.1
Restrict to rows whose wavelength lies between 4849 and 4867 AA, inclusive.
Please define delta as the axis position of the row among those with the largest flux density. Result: 4849.84 AA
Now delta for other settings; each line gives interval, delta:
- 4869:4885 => 4881.21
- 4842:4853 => 4849.84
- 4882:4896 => 4892.47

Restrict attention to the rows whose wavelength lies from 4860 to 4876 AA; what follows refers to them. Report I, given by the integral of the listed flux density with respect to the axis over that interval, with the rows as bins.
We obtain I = 286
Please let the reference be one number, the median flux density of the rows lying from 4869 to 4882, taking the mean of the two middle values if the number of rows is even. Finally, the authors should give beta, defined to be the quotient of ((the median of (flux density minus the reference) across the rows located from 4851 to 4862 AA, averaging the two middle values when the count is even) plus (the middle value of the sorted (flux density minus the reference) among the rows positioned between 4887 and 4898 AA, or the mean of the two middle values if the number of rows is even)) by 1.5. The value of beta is 0.93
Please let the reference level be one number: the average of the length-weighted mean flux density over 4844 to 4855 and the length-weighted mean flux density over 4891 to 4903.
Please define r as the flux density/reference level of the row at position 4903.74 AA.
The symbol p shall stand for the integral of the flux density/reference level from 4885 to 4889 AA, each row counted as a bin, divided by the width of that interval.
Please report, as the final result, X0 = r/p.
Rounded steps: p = 0.97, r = 1.12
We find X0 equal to 1.16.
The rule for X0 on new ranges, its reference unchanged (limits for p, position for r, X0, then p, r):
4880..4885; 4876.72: 0.88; 0.99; 0.87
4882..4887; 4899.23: 1.05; 0.97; 1.02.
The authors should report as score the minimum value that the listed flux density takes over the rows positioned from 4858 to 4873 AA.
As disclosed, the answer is 16.8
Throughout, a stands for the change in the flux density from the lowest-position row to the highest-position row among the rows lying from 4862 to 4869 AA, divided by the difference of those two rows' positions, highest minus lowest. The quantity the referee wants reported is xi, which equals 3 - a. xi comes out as 3.11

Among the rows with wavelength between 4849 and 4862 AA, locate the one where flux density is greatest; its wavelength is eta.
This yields 4849.84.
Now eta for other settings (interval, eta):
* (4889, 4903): 4901.49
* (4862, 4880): 4874.47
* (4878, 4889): 4881.21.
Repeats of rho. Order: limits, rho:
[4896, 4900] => -3.27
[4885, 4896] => -3.22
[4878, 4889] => -3.20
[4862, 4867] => -3.10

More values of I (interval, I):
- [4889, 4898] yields 178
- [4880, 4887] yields 136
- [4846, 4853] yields 136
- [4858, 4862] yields 73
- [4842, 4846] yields 80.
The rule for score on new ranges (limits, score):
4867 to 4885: 16.8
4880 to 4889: 18.9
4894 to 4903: 19.3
